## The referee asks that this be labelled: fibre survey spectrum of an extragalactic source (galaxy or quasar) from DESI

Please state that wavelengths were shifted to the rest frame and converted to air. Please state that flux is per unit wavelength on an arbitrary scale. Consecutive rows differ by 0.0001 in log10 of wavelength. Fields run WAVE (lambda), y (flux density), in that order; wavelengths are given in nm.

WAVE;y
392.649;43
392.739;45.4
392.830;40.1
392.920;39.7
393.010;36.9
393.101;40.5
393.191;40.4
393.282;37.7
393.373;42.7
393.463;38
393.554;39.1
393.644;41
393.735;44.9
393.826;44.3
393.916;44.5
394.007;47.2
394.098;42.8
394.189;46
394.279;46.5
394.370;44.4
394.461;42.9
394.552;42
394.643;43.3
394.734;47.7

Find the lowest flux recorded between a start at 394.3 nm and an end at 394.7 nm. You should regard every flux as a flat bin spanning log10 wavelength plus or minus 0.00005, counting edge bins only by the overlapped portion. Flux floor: 42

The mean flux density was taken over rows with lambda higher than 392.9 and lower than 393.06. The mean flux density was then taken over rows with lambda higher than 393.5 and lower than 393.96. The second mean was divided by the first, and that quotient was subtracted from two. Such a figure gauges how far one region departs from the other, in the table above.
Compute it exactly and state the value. 0.88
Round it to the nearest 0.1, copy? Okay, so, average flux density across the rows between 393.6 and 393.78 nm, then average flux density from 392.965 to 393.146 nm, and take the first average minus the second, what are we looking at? 4.2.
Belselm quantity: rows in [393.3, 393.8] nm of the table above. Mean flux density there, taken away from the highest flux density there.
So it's 3.8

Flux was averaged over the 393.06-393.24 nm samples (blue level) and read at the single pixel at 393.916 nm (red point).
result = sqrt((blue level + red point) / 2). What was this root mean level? 6.52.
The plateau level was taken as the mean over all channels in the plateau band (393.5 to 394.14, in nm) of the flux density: 43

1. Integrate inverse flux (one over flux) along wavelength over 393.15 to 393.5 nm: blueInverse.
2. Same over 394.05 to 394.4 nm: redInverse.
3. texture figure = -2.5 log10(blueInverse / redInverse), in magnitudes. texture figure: -0.13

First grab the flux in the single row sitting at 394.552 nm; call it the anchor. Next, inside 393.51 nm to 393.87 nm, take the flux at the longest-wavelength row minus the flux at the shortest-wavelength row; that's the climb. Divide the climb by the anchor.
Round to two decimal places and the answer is 0.12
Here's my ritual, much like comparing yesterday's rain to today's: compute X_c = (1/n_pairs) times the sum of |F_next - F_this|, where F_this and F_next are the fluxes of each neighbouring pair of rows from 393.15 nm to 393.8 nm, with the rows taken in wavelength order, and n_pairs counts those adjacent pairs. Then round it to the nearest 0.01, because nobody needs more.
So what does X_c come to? 3.22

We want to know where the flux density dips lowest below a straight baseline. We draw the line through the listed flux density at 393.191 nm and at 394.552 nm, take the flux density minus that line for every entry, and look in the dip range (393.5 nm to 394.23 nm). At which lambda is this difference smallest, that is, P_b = 393.554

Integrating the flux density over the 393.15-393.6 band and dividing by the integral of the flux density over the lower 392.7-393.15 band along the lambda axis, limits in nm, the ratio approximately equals 0.98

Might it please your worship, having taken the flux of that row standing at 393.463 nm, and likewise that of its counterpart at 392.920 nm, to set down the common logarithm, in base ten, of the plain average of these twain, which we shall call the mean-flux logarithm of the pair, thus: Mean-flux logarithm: 1.589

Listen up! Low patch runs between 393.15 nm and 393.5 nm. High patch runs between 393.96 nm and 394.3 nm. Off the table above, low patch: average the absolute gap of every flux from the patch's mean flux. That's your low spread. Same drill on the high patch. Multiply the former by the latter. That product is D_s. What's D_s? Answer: 2.6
